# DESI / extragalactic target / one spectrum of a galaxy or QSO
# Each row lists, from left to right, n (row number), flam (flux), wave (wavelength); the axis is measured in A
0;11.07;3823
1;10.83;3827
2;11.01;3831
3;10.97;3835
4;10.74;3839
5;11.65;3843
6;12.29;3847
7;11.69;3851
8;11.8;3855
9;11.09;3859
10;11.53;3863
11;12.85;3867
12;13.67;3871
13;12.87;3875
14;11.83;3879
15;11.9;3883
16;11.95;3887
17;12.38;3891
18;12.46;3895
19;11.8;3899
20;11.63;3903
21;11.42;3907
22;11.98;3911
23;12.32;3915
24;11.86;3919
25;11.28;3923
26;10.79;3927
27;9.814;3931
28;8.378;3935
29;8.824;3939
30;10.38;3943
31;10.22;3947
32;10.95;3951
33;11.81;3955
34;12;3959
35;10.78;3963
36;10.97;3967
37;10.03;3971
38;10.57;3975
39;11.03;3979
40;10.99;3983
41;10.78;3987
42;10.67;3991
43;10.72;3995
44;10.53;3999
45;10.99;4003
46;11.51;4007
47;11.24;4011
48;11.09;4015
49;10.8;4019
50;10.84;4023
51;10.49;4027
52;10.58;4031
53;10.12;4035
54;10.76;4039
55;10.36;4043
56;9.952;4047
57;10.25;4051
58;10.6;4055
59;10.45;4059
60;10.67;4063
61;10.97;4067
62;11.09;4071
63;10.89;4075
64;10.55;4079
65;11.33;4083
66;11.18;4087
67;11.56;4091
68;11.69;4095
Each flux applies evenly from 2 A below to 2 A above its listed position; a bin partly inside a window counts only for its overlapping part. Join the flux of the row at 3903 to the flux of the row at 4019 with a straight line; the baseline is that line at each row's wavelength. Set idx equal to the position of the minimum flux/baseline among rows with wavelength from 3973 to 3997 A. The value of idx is 3975 A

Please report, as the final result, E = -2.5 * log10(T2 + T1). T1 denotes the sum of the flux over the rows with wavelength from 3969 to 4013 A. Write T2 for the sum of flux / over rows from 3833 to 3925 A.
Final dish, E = -6.5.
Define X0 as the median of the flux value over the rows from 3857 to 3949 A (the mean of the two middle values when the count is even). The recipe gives 11.80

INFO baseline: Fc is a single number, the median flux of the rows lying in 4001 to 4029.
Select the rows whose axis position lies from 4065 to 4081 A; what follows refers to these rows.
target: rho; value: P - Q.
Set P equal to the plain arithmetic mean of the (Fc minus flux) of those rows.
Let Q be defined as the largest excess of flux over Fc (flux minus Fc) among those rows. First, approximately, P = 0.1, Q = 0.10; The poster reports 0.0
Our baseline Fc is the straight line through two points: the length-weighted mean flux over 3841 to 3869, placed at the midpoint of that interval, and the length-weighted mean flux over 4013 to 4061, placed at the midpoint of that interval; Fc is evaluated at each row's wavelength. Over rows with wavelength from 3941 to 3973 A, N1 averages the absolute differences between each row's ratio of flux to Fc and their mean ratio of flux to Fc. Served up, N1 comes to 0.05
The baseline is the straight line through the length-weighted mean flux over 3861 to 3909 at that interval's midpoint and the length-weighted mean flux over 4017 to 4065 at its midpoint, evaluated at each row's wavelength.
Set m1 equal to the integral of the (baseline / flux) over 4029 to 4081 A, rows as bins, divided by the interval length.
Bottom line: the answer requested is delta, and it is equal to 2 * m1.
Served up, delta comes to 1.96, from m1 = 0.98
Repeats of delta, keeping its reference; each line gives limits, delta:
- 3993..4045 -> 1.99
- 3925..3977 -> 2.22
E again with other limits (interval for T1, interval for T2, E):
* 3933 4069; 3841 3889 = -6.8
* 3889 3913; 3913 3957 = -5.7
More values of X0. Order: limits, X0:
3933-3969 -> 10.78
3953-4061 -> 10.76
